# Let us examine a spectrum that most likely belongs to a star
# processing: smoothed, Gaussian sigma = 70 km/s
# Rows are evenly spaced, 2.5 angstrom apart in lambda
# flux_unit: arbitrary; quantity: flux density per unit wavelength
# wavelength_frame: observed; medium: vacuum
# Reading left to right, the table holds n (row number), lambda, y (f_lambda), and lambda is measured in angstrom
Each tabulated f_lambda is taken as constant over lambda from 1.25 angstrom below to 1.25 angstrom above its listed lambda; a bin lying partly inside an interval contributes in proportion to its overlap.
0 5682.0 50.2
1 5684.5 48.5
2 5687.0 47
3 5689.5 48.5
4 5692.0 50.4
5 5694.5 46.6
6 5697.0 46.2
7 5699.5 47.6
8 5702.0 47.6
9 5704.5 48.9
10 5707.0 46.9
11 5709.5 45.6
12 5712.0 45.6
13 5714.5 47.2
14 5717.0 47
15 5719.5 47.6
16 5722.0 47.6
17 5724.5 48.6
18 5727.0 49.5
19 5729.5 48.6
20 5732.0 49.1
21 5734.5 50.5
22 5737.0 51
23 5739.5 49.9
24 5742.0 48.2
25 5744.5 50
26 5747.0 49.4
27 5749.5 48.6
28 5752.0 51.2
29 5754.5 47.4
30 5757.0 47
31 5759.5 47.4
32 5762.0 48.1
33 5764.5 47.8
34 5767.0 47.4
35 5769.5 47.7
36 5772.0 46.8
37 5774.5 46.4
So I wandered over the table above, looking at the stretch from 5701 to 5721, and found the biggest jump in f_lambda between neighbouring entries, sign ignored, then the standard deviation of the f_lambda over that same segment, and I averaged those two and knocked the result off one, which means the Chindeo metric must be -0.5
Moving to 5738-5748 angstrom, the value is -0.3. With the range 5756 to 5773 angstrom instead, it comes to 0.3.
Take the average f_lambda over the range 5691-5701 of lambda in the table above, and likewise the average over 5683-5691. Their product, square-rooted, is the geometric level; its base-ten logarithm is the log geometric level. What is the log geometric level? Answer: 1.68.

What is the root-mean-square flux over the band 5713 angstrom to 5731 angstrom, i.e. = 48.0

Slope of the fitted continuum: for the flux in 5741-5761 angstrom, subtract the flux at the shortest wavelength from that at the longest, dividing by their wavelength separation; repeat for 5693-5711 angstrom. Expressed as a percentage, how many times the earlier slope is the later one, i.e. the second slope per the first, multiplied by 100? 146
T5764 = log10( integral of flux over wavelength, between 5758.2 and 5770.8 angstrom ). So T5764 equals 2.78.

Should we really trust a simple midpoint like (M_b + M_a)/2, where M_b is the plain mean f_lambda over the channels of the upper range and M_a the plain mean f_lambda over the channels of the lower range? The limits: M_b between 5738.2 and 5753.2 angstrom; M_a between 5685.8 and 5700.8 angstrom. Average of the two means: 48.63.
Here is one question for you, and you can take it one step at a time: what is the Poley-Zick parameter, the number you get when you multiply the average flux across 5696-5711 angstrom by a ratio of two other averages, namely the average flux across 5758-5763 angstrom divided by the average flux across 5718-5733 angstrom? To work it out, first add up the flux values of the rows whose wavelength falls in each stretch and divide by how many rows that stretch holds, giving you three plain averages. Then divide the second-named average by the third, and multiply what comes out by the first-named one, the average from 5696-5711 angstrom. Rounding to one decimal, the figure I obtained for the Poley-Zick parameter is 46.4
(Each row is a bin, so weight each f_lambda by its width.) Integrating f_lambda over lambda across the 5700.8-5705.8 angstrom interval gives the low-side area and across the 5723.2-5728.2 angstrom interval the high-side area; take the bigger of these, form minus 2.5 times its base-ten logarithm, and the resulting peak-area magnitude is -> -5.97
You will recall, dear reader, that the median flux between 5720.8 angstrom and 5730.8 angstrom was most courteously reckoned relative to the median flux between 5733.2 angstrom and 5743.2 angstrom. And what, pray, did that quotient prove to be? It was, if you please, 0.968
